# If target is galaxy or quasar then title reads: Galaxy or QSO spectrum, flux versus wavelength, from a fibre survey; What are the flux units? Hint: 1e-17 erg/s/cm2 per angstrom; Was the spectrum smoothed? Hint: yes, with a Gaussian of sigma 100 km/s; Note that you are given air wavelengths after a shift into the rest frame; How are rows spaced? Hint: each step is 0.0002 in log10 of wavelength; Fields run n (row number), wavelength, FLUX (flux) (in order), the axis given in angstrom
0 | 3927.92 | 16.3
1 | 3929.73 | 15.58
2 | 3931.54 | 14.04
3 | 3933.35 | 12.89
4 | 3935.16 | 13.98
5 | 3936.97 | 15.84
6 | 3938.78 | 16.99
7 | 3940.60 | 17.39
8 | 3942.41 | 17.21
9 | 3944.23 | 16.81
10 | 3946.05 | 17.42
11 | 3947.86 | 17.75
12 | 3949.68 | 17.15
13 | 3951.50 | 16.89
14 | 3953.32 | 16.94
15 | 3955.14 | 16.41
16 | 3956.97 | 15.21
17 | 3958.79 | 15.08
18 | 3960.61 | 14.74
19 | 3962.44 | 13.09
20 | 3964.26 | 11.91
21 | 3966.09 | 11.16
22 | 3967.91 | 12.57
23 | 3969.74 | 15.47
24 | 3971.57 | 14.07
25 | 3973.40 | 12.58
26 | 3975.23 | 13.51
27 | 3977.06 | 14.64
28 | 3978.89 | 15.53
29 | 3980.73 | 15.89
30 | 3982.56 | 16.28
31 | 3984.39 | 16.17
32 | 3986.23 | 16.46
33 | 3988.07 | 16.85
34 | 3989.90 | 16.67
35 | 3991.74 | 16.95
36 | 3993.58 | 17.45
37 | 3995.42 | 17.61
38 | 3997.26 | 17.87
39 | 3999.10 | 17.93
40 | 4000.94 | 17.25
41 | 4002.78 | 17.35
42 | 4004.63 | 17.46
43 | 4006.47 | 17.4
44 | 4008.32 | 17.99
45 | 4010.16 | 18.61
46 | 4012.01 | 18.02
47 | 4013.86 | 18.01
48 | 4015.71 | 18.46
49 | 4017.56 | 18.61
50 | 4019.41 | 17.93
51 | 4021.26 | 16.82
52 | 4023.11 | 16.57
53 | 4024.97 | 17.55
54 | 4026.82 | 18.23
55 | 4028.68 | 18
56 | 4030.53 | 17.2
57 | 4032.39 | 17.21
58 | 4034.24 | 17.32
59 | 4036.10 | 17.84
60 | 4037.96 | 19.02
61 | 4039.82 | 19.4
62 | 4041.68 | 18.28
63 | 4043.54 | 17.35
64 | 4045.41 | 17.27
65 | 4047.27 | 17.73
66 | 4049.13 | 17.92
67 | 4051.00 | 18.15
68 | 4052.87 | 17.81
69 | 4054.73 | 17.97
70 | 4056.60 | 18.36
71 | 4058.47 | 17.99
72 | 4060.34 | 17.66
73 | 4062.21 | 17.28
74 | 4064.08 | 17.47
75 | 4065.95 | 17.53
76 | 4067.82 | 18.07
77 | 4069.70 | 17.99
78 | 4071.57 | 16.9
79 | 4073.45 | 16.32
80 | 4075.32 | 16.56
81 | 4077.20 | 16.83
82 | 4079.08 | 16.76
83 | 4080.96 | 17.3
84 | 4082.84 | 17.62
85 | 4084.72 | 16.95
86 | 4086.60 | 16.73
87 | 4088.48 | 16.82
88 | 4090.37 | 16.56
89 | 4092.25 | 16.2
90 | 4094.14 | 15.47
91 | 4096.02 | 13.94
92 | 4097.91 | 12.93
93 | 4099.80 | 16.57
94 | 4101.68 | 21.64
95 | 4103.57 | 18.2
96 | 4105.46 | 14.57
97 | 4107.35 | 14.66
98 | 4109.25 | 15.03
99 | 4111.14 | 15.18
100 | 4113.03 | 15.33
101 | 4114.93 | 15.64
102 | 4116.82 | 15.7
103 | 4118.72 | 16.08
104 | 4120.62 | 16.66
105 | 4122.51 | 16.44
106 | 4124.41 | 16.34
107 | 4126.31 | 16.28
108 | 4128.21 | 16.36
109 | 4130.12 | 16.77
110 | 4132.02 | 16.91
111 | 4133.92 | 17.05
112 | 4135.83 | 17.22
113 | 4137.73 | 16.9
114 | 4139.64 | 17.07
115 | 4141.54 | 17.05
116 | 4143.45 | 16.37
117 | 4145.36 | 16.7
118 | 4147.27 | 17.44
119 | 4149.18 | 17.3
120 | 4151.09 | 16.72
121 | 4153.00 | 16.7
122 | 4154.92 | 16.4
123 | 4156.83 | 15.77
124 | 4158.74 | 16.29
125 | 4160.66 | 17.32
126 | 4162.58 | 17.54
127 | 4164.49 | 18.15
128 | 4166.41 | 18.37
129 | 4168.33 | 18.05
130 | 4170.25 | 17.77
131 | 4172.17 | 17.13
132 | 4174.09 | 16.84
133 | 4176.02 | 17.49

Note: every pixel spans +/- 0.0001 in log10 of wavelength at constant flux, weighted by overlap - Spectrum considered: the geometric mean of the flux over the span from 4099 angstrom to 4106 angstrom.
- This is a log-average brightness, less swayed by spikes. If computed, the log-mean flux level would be 17.6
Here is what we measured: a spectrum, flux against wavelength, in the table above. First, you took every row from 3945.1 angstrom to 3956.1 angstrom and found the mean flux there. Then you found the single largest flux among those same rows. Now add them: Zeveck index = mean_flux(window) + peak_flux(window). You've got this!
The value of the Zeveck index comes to 34.8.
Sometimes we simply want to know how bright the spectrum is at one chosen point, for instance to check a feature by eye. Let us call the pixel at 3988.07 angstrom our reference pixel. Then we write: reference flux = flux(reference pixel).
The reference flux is 16.85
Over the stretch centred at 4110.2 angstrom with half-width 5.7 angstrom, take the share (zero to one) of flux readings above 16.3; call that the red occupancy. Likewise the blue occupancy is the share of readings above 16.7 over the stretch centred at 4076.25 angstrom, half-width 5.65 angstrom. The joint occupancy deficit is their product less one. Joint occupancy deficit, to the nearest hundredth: -1.00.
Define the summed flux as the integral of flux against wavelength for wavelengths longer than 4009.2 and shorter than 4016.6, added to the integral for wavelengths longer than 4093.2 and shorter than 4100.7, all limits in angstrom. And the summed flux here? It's 246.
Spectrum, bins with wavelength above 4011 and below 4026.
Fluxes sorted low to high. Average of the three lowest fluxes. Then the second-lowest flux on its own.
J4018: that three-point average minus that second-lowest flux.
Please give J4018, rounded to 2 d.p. 0.16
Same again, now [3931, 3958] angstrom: -0.34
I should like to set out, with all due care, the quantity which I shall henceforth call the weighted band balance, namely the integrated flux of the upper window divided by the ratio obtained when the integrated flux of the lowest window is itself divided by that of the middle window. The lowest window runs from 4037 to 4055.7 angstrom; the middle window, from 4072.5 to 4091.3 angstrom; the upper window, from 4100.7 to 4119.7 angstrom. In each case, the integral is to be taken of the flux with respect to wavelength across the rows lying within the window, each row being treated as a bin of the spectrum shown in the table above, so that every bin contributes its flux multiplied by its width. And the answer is 288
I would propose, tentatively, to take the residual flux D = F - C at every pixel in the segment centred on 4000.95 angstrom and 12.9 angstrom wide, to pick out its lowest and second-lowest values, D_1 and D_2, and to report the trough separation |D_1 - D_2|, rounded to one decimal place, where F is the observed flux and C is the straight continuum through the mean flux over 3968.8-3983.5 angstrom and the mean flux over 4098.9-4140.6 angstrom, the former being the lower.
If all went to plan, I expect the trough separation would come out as 0.1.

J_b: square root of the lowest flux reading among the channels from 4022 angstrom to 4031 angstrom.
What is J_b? 4.1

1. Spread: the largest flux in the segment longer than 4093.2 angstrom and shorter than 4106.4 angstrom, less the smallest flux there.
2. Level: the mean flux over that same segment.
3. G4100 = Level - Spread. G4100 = 7.5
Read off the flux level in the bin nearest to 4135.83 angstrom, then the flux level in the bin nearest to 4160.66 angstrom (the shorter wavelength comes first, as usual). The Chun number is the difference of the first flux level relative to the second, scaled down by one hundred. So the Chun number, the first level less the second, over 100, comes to -0.001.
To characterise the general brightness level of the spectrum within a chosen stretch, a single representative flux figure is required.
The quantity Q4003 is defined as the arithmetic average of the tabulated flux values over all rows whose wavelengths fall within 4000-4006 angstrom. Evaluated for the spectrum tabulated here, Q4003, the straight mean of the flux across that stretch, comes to 17.4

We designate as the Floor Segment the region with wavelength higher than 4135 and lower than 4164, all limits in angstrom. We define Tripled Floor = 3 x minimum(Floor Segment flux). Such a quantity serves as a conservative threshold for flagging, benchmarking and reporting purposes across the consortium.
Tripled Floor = 47.3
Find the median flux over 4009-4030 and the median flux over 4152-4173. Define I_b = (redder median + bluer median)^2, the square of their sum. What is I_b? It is 1248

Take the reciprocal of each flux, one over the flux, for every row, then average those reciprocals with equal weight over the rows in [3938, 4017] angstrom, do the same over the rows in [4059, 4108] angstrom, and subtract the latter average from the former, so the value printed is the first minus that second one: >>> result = 0.0024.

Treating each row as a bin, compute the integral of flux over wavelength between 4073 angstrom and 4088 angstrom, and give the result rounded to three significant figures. 254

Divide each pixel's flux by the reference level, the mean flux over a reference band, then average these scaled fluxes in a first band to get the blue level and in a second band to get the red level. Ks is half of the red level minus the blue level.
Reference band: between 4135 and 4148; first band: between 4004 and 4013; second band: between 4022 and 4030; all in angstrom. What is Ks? -0.01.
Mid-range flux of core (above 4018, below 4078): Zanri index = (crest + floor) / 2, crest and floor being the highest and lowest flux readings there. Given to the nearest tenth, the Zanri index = 17.9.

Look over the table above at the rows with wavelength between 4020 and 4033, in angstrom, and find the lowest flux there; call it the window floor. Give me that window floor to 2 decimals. 16.57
